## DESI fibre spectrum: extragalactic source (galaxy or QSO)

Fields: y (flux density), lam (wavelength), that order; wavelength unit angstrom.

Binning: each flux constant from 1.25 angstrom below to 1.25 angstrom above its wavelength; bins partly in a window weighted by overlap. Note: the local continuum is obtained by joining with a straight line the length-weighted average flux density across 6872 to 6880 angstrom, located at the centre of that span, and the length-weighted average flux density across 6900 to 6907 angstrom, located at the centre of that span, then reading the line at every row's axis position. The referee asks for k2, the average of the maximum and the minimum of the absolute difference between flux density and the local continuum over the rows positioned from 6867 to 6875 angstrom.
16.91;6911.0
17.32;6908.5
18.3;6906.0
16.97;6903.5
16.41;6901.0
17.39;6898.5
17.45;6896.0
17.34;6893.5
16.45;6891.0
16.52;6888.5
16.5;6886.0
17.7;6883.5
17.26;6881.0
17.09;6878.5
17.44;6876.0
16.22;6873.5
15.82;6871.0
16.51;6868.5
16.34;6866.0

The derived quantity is 0.65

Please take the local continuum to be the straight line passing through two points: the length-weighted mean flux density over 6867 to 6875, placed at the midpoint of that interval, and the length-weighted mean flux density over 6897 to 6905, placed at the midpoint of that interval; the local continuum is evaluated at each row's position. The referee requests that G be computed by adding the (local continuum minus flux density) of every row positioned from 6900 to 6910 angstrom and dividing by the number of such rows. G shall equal -0.17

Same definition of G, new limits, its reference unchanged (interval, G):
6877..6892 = -0.35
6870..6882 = -0.41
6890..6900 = -0.33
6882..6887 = -0.53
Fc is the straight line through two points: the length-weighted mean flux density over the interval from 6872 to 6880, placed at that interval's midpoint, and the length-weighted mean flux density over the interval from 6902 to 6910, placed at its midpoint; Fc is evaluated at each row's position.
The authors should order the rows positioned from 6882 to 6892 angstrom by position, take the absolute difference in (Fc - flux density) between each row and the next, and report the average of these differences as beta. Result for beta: 0.47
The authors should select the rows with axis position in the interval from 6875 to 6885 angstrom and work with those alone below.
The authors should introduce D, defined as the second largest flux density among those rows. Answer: 17.44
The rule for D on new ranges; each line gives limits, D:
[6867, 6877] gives 16.51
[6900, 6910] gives 17.32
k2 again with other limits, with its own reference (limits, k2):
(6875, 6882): 0.36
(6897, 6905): 0.50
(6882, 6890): 0.61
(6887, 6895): 0.43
